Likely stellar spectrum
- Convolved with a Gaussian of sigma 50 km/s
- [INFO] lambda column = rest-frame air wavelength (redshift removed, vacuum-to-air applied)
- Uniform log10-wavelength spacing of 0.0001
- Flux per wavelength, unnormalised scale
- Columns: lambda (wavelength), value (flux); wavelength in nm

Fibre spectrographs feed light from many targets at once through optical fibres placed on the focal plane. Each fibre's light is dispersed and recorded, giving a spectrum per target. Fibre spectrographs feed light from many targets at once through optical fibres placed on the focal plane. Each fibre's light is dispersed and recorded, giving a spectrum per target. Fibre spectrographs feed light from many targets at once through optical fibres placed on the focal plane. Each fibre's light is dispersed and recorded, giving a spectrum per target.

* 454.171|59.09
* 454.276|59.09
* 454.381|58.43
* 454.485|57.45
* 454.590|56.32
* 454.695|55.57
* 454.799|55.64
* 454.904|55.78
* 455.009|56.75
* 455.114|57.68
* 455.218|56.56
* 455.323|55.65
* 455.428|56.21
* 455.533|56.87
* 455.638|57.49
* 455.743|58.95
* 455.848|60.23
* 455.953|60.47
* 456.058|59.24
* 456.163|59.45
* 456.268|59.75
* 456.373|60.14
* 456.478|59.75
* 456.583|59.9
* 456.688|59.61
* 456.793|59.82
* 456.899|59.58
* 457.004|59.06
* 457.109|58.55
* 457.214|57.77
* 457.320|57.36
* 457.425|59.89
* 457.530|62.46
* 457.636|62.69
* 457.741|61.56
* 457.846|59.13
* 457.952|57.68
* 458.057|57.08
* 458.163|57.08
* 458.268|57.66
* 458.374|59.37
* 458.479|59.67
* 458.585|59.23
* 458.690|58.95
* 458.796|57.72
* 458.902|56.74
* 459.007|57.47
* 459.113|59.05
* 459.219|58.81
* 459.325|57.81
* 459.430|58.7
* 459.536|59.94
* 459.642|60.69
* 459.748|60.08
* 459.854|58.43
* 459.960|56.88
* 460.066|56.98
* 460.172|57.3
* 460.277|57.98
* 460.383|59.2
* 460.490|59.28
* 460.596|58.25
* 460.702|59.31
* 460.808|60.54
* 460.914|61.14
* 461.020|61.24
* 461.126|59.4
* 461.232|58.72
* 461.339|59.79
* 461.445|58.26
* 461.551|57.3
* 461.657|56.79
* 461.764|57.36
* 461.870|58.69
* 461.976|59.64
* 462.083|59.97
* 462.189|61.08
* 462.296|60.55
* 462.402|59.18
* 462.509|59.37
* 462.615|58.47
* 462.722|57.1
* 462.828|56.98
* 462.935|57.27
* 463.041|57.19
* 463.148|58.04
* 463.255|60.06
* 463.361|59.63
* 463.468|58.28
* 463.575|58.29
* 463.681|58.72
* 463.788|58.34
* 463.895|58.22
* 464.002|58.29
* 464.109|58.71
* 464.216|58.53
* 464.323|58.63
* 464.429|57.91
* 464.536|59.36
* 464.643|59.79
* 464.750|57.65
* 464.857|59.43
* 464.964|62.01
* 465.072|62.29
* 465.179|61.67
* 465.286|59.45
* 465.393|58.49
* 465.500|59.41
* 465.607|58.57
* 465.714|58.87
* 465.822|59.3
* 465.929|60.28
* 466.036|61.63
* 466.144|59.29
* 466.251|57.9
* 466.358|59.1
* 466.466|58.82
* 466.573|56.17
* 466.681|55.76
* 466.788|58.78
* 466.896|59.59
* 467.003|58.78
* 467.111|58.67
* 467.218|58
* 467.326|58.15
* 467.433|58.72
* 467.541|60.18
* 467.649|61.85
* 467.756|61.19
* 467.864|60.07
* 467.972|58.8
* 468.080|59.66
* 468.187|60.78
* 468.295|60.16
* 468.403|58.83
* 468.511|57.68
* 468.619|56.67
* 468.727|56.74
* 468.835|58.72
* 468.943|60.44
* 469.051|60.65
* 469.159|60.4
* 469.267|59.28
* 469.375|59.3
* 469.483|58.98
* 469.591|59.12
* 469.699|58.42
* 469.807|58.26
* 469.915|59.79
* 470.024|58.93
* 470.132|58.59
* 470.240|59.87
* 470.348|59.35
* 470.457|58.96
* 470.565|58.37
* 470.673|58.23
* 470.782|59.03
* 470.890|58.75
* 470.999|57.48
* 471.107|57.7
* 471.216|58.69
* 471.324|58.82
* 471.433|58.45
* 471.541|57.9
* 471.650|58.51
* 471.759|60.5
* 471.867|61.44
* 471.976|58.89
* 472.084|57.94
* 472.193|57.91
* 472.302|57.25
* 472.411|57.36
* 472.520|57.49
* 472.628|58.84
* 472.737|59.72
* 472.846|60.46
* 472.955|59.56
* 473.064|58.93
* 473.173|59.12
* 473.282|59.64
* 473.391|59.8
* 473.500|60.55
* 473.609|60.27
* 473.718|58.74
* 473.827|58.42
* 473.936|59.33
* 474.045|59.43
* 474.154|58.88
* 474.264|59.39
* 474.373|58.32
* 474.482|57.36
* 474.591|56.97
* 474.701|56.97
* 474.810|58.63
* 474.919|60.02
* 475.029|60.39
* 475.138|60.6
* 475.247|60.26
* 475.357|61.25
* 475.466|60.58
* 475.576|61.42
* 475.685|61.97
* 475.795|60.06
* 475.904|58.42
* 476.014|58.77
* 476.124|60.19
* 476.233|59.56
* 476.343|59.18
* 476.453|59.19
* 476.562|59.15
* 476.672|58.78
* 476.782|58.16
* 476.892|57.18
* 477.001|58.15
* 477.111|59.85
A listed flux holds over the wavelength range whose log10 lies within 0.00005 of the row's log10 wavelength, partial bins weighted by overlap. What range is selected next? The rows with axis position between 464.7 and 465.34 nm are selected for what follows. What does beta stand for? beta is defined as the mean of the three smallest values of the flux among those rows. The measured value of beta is 58.8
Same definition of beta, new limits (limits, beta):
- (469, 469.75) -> 58.8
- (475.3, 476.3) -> 58.9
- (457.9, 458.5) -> 57.3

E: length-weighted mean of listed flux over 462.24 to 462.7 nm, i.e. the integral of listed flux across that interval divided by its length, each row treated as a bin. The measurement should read 59.2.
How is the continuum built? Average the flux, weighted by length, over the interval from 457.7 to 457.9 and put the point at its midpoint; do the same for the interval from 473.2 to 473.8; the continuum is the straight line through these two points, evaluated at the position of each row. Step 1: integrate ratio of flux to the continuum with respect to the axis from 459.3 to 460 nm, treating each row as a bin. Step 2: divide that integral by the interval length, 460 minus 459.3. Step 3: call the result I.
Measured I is 0.98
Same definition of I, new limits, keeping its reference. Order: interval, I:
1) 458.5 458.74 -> 0.98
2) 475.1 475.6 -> 1.02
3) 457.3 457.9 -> 1.01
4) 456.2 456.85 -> 0.99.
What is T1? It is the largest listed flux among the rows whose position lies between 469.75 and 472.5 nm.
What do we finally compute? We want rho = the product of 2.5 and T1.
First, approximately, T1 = 61.44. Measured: 154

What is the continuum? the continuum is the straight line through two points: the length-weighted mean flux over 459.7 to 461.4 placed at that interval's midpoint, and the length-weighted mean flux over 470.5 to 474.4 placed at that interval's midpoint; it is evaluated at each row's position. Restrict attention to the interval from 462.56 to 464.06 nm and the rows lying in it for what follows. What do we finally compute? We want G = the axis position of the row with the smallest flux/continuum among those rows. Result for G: 462.828 nm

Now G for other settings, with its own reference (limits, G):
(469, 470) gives 469.807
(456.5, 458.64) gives 458.057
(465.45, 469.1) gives 466.681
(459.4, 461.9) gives 461.657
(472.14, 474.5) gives 472.302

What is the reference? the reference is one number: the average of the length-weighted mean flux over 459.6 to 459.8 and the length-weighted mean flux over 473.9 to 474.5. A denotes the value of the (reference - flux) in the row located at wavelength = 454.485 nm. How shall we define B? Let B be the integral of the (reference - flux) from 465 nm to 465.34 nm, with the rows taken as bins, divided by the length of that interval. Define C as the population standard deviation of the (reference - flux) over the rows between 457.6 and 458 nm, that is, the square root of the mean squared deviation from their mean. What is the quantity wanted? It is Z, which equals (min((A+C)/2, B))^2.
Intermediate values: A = 2.1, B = -1.6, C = 2.0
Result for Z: 2.52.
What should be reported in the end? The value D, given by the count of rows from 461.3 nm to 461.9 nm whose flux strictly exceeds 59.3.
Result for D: 1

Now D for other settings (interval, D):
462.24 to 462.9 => 2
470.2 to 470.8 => 2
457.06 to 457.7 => 3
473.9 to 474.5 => 3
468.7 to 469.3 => 3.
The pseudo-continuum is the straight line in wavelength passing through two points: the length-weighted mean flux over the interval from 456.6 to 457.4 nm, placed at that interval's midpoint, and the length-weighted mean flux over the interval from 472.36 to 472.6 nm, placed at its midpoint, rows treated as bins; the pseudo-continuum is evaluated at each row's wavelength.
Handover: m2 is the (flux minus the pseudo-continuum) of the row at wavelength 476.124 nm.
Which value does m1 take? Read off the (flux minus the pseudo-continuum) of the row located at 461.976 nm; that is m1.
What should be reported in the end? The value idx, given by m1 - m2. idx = -2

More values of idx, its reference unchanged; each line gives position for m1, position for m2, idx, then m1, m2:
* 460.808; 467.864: 0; 1.9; 2.0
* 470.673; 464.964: -3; 0.4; 3.7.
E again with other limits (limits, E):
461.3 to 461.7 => 58.1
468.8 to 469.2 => 60.1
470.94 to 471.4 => 58.1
